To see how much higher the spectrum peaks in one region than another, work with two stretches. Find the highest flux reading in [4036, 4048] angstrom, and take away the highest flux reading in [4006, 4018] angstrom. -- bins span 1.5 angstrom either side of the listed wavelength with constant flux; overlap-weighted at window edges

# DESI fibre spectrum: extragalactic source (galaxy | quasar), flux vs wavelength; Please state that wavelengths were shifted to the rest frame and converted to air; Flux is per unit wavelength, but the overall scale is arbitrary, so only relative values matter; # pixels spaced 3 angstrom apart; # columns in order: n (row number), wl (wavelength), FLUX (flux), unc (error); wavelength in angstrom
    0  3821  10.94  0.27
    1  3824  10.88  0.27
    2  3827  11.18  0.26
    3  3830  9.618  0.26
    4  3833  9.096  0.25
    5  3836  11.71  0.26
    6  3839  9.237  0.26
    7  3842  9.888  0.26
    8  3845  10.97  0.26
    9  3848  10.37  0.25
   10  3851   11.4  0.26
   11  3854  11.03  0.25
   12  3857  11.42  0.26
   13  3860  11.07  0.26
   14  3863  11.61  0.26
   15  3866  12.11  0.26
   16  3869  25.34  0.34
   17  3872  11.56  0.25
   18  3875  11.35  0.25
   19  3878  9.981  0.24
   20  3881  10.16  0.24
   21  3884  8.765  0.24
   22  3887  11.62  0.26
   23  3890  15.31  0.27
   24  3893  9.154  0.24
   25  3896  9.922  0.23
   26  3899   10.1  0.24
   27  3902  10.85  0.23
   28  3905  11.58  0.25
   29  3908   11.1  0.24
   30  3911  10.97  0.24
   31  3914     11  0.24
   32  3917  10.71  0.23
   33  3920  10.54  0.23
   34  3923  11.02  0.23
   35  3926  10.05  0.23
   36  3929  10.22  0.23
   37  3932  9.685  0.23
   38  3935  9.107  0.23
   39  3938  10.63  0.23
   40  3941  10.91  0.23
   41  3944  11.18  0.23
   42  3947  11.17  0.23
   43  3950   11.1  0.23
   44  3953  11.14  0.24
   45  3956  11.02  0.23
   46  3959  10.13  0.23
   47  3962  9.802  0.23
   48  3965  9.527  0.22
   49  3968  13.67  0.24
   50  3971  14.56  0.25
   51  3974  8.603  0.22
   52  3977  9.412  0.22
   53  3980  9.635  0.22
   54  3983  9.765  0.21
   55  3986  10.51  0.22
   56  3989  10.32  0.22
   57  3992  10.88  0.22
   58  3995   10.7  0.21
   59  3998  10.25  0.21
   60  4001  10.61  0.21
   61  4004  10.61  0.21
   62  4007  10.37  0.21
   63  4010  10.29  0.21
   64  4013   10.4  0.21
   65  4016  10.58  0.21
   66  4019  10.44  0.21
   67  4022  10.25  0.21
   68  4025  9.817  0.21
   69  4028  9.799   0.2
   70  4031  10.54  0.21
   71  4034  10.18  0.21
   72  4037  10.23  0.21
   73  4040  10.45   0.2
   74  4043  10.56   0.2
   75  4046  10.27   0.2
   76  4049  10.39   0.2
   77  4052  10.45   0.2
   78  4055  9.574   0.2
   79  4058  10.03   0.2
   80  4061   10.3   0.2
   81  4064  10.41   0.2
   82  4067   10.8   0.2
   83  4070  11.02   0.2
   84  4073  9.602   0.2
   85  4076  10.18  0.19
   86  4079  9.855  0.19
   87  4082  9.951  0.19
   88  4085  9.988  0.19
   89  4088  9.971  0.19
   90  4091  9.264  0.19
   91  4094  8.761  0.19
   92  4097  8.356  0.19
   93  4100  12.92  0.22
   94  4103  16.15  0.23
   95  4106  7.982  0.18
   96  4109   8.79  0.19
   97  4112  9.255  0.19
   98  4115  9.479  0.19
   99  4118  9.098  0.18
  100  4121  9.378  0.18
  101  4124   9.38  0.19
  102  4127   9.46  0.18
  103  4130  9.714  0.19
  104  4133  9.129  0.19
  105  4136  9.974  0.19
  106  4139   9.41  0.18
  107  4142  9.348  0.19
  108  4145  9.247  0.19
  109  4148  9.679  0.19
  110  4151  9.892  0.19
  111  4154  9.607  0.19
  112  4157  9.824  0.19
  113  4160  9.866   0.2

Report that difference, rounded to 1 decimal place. 0.0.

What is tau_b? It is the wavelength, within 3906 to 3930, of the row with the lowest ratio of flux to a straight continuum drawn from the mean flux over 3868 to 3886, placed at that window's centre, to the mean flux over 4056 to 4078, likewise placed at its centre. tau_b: 3926 angstrom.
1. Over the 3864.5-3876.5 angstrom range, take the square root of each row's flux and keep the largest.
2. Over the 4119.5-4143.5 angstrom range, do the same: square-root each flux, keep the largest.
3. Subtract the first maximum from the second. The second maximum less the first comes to -1.9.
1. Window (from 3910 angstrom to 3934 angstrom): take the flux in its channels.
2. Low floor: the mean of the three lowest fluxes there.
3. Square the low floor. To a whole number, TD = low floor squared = 100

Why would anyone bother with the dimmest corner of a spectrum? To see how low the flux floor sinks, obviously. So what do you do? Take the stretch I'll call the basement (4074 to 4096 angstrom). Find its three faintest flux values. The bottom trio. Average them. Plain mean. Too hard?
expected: 9.3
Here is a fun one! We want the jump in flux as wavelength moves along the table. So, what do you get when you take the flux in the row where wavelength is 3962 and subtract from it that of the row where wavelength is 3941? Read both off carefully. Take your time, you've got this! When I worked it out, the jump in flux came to -1.1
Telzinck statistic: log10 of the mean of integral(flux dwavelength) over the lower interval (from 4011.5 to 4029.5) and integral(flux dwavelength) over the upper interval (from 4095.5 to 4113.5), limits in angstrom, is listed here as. 2.27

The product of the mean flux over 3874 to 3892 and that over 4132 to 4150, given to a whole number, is 106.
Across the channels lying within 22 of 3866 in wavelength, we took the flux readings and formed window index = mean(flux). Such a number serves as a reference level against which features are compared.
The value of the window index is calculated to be 11.9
